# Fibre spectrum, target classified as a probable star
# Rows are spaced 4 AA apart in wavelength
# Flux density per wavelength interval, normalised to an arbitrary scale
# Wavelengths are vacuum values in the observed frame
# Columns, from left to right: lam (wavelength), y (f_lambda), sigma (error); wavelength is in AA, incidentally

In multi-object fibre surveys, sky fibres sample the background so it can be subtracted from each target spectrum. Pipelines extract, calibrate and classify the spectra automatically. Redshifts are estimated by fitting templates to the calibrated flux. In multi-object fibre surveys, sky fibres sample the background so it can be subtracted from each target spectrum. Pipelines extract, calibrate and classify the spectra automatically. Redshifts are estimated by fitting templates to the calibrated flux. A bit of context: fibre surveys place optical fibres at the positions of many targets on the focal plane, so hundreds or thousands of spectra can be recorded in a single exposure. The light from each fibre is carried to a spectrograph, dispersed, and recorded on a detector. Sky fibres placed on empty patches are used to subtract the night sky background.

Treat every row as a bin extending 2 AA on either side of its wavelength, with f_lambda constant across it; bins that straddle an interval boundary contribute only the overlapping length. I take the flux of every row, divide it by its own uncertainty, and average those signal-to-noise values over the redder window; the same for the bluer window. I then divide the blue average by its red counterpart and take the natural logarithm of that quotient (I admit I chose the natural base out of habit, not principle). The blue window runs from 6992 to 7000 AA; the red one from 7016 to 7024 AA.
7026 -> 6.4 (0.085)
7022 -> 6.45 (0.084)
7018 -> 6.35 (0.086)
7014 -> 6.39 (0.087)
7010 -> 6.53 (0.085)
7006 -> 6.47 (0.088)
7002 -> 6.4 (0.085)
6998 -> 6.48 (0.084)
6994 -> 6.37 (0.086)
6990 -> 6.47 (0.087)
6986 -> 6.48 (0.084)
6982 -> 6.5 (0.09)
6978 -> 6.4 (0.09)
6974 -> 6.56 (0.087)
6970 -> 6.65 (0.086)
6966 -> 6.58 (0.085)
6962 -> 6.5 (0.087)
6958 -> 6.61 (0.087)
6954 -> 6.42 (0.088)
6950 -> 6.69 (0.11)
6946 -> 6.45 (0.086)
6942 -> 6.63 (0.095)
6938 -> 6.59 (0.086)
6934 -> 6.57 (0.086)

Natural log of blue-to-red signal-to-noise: 0.004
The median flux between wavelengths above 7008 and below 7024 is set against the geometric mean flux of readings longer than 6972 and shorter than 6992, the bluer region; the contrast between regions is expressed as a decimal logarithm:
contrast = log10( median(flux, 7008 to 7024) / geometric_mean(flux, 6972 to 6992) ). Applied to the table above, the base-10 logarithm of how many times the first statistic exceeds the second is -0.004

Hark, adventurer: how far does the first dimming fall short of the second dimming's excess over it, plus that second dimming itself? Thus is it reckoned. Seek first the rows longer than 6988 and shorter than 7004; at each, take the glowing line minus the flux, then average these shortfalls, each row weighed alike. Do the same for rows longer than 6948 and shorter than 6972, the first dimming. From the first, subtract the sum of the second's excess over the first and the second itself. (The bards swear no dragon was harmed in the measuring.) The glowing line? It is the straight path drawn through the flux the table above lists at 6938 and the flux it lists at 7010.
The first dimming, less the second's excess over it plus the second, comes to -0.23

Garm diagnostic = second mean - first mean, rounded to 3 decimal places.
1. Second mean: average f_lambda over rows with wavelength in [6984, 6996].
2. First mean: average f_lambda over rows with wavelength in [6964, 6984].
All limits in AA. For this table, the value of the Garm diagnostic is -0.098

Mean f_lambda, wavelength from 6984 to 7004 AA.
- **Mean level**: 6.44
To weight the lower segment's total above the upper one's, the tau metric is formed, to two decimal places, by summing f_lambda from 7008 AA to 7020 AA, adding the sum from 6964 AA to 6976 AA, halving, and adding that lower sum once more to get 39.32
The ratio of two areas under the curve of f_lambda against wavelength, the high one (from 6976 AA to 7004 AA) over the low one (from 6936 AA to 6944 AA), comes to 3.4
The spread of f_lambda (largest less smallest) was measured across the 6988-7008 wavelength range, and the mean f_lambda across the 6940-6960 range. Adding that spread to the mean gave 6.67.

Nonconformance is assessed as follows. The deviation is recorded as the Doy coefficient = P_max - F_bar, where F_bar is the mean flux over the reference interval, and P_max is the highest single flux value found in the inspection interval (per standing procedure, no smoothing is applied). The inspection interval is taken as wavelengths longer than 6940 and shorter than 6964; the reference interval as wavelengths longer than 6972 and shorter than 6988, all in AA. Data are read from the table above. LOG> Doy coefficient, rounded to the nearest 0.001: 0.205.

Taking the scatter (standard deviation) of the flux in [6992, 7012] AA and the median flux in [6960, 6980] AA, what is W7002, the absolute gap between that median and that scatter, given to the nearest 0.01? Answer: 6.50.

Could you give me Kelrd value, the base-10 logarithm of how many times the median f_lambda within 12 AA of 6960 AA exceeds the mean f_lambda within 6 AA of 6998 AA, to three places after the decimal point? 0.012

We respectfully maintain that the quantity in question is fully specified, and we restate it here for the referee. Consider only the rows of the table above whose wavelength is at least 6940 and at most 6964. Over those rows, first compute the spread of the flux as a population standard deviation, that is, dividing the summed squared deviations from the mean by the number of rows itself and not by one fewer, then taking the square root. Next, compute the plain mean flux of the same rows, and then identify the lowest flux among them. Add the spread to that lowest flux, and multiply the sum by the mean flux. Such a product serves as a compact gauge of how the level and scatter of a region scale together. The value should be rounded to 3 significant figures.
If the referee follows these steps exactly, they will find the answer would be 42.7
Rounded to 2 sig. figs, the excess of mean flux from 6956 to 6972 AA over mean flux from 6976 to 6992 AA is 0.12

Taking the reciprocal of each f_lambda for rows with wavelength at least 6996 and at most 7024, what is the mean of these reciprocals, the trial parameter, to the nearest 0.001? 0.155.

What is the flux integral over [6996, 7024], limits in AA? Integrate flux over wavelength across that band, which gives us 180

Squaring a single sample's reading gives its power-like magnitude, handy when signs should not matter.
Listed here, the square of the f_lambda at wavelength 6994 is 40.6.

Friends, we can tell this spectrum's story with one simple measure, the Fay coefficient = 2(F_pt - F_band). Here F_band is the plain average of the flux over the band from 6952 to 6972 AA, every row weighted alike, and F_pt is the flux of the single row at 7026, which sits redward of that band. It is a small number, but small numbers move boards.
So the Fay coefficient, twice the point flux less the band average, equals -0.3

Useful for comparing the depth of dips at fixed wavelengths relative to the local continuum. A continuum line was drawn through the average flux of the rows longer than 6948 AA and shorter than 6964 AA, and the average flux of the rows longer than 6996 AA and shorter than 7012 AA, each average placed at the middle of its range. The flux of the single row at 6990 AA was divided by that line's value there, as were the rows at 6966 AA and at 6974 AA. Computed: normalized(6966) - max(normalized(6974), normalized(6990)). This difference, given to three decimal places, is 0.001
